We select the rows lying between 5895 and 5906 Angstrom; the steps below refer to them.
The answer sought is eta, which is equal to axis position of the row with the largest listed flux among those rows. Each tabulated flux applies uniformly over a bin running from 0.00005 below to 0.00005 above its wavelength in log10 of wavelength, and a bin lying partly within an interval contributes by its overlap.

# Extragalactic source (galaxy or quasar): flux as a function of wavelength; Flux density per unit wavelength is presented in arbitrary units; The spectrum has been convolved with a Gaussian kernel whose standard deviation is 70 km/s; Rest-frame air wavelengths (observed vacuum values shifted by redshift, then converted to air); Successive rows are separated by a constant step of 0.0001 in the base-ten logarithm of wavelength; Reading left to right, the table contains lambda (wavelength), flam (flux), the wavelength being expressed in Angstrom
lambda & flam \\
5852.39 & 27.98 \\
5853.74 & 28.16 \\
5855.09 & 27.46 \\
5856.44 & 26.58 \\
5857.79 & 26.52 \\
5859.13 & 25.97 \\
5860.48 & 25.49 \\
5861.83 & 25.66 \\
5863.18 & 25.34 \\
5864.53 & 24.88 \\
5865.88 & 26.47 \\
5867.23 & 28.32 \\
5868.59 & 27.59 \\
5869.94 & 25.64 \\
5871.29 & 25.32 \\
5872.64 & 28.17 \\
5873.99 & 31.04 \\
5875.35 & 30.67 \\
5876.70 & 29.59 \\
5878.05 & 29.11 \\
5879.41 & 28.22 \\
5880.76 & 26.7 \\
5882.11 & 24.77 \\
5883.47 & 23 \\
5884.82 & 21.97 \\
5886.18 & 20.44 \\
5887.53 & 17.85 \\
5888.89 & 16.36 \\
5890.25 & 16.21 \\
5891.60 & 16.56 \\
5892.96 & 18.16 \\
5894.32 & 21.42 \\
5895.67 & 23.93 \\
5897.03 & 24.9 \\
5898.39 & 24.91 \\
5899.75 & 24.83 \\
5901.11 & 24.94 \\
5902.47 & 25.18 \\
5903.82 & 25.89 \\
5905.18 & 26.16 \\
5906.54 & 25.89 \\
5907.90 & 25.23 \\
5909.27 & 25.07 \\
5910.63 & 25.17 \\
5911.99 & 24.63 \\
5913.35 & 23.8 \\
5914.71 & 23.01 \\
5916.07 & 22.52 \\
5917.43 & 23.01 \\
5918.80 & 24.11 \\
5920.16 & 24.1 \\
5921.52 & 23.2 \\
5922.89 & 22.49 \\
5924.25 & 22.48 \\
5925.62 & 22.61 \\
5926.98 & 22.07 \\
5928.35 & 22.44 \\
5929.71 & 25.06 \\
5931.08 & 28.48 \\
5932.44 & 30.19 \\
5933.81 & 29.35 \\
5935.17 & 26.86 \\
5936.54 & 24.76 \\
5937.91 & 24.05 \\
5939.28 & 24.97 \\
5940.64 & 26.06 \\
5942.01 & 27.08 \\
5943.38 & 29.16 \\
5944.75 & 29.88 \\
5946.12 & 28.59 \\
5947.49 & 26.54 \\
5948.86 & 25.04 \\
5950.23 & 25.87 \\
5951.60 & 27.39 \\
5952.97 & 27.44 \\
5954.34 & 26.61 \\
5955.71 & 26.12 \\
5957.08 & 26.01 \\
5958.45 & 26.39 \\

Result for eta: 5905.18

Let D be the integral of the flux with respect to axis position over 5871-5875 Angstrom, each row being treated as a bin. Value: 115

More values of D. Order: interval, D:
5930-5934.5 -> 130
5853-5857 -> 110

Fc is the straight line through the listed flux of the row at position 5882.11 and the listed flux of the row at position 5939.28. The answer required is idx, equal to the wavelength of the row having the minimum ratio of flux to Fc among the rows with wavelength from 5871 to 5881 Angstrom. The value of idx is 5871.29 Angstrom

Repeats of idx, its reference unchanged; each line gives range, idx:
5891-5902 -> 5891.60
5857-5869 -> 5864.53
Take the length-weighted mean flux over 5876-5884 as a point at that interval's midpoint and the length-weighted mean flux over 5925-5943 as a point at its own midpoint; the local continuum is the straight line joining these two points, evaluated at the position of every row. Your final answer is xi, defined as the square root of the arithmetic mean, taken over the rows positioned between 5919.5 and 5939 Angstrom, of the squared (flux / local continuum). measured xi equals 0.97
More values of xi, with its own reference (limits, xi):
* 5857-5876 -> 0.99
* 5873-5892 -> 0.90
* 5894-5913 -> 0.94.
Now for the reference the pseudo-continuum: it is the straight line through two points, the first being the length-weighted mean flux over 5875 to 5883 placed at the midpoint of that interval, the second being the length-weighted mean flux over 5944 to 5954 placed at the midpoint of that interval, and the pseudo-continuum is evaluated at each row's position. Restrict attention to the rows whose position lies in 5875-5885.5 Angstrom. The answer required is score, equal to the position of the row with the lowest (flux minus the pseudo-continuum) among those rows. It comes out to 5884.82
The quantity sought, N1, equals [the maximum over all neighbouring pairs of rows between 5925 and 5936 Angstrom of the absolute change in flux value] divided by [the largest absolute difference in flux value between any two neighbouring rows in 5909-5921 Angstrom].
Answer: 3.11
